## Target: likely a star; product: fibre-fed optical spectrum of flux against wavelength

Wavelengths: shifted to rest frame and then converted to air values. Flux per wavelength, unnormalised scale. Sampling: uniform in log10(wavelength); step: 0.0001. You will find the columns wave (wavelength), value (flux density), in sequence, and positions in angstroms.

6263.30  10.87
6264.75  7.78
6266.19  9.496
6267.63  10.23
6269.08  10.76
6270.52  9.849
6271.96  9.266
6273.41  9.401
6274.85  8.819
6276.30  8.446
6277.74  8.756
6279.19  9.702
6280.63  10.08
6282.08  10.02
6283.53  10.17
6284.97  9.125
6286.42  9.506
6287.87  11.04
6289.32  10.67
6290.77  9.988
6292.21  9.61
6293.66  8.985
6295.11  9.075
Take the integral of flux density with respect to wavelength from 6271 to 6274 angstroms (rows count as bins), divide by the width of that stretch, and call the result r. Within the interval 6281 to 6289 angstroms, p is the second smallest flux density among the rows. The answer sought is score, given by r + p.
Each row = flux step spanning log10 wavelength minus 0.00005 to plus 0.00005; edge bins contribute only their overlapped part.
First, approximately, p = 9.506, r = 9.4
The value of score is 18.9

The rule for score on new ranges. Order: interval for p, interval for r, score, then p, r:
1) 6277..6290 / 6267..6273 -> 19.1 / 9.125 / 10.0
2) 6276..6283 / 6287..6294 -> 18.9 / 8.756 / 10.1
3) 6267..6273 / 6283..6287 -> 19.4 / 9.849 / 9.6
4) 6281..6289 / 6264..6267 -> 18.2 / 9.506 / 8.7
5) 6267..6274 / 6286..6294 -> 19.4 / 9.401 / 10.0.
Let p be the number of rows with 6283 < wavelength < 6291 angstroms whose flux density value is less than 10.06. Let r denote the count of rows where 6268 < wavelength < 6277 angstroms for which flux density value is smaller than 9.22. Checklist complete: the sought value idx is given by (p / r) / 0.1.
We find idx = 15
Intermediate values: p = 3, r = 2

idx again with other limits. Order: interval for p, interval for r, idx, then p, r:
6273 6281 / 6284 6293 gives 50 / 5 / 1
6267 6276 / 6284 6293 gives 40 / 4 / 1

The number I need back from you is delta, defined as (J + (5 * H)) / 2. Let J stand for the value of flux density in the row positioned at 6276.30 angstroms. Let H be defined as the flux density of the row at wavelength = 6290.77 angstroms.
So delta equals 29.2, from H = 9.988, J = 8.446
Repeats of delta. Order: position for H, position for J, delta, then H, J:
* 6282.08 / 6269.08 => 30.4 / 10.02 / 10.76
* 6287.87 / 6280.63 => 32.6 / 11.04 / 10.08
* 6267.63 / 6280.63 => 30.6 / 10.23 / 10.08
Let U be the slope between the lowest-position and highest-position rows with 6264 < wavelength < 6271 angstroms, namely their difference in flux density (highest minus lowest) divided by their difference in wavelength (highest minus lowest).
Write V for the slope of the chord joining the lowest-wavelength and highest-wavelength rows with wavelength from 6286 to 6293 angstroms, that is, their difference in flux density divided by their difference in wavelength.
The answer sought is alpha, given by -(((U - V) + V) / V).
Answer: -20.0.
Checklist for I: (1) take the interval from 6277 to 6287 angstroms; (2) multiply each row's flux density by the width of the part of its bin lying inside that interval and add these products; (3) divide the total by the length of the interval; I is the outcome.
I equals 9.63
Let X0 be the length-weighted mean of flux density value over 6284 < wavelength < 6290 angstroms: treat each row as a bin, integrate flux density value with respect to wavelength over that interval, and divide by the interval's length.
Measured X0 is 10.1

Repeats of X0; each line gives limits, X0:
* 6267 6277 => 9.5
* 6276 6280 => 9.1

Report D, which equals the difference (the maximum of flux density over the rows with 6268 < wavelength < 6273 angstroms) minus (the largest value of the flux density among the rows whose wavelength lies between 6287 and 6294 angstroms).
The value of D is -0.3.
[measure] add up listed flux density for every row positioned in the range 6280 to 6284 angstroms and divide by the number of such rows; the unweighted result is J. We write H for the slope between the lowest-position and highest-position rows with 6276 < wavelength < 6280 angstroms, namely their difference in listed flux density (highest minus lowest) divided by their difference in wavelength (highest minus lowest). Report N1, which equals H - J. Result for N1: -9.7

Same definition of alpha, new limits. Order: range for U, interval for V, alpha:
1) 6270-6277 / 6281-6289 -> 1.4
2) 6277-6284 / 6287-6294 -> 0.7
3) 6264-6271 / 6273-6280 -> -6.9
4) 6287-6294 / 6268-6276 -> -1.1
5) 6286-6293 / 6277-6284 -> -0.1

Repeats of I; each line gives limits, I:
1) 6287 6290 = 10.78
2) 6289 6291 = 10.34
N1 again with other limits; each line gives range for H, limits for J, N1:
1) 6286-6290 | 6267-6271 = -9.9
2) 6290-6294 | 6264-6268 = -9.5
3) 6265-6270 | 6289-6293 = -9.7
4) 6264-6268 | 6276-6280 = -8.1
